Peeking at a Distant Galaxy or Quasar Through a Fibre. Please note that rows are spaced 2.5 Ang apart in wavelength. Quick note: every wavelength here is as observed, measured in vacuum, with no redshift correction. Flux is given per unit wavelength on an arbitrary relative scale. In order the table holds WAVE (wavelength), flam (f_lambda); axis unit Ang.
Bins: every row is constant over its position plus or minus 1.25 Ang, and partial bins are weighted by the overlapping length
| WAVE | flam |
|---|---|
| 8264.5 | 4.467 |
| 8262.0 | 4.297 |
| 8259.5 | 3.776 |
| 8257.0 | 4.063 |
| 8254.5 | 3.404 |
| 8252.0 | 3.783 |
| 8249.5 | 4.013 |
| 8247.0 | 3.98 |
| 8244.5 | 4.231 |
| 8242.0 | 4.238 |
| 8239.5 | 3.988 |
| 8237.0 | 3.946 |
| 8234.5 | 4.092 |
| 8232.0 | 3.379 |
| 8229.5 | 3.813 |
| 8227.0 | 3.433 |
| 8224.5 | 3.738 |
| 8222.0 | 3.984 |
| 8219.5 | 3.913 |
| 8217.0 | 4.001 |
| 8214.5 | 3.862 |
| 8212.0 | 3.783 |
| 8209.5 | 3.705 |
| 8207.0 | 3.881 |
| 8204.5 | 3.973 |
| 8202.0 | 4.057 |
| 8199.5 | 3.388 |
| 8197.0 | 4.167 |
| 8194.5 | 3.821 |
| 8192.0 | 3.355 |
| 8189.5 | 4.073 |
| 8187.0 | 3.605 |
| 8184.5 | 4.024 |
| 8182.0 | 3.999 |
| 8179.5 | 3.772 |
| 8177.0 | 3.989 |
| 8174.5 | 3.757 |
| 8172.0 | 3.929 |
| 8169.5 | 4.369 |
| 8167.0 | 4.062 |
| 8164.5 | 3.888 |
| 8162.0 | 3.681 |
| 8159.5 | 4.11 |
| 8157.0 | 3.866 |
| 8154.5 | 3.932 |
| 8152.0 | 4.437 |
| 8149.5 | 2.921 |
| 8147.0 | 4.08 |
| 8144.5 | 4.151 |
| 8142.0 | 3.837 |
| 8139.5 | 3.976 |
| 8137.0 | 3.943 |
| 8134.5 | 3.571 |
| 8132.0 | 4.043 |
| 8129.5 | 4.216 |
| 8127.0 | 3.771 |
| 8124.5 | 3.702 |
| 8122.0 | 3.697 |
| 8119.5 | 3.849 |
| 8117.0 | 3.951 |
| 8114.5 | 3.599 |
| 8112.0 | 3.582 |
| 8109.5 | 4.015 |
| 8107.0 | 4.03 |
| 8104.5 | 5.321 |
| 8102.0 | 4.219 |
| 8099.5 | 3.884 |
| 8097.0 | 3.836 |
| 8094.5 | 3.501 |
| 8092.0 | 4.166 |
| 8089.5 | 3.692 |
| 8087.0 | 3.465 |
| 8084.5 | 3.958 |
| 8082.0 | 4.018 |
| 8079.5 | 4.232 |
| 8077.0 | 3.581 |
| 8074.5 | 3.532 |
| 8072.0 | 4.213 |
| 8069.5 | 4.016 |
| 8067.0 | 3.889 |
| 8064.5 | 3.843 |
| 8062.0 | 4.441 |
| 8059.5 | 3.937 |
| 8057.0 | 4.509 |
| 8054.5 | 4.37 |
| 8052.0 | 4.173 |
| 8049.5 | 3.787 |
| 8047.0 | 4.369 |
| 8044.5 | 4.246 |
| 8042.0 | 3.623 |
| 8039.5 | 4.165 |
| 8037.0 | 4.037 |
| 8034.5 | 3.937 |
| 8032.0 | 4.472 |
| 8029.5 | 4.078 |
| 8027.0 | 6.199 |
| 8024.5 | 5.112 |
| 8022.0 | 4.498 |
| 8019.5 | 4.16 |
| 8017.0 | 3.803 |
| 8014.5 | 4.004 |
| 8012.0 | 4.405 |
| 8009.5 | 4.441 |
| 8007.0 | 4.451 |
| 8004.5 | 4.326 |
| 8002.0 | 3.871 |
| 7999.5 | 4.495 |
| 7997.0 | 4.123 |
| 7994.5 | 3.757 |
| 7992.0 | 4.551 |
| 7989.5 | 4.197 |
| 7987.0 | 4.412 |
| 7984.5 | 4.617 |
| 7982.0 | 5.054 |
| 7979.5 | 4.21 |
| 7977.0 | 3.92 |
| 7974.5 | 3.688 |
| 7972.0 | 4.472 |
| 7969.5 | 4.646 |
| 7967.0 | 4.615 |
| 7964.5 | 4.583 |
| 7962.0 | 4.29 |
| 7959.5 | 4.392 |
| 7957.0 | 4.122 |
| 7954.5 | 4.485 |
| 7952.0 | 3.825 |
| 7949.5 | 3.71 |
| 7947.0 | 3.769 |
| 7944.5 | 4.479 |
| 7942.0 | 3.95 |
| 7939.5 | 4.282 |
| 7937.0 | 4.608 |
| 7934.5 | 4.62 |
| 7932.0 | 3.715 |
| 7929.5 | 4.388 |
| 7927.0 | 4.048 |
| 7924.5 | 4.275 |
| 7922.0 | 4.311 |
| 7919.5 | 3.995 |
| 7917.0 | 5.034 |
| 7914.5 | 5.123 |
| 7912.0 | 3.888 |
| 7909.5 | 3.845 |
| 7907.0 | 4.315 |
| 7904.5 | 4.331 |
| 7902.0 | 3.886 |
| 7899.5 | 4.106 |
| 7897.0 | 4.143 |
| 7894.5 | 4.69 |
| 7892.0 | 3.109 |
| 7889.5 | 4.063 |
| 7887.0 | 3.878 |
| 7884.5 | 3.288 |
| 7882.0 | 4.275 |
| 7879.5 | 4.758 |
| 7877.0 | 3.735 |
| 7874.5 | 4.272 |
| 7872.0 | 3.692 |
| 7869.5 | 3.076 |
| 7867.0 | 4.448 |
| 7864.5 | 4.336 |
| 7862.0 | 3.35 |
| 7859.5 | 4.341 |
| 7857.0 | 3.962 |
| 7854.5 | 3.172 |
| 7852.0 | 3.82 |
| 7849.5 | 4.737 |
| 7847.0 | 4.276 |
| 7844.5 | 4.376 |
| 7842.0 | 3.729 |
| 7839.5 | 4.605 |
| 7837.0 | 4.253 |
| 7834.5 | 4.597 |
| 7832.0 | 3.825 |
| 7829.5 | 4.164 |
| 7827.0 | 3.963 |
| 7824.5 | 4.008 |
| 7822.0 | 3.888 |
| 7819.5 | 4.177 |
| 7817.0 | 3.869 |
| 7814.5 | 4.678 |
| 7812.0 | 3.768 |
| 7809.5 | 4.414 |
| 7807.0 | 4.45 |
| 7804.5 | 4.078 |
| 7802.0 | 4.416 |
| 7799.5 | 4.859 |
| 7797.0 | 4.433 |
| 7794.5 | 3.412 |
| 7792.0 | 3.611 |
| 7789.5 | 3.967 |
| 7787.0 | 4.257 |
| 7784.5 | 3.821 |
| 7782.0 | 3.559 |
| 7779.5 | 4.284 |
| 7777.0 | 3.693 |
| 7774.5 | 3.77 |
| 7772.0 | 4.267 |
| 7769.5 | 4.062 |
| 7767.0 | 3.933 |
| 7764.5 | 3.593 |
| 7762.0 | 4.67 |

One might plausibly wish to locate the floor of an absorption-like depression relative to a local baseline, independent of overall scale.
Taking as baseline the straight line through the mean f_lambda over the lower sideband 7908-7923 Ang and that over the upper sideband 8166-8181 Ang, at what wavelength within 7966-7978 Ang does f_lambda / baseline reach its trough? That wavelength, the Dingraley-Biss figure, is 7974.5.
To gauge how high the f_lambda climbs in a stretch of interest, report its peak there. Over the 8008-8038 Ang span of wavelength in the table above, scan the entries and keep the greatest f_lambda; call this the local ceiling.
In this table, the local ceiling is 6.199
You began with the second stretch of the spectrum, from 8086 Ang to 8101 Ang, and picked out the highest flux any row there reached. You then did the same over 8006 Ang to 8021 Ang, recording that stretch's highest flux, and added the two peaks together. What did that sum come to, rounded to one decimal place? 8.6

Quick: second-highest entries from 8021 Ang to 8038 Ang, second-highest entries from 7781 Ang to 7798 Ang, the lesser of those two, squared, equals 18.1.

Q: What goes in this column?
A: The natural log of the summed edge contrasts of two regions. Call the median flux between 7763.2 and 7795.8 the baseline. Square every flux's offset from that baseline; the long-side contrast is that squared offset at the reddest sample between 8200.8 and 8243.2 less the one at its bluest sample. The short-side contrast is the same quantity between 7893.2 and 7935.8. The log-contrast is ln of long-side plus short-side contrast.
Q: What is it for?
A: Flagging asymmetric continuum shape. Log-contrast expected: -6.5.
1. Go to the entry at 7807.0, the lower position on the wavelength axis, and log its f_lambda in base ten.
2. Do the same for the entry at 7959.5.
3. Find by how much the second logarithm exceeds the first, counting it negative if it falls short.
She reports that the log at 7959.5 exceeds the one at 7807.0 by -0.01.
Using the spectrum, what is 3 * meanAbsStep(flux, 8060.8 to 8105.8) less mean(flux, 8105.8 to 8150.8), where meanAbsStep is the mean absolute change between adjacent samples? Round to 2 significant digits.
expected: -2.7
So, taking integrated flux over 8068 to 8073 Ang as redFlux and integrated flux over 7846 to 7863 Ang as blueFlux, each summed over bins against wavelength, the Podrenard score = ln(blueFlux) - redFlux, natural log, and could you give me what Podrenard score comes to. -16.3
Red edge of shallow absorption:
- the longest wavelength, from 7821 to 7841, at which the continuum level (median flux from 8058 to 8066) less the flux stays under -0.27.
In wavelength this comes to 7839.5 Ang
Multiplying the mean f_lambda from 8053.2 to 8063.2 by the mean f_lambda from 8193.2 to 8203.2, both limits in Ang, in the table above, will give 16.6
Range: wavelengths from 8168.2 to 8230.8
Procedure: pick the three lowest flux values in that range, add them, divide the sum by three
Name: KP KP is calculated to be 3.39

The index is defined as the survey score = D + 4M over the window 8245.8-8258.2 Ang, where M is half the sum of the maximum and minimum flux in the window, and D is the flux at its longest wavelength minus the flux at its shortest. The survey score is 15.0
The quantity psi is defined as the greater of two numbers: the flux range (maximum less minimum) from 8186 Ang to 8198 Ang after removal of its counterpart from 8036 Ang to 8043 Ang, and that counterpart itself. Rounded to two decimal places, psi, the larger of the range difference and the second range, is 0.54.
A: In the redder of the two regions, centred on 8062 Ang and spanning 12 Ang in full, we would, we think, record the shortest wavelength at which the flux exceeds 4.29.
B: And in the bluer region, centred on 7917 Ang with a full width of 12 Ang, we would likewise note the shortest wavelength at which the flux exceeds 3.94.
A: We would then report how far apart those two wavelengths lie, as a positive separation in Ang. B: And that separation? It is 142.5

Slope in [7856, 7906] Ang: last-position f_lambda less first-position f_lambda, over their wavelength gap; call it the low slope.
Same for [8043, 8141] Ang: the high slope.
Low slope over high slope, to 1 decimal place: -2.7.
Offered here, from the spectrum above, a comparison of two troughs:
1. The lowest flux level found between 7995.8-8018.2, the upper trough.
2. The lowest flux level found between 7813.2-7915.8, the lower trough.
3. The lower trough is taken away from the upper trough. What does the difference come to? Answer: 0.7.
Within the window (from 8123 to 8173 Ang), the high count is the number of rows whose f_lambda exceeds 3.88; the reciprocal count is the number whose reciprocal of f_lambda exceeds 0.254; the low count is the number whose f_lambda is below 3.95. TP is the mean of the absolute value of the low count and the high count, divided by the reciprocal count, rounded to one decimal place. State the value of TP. 1.2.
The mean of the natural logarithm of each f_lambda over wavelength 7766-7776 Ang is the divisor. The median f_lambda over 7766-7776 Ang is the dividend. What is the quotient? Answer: 2.88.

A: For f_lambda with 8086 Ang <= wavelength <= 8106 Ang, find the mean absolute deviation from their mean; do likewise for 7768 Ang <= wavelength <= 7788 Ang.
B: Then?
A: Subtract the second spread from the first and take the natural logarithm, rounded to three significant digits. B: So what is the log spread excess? -1.80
